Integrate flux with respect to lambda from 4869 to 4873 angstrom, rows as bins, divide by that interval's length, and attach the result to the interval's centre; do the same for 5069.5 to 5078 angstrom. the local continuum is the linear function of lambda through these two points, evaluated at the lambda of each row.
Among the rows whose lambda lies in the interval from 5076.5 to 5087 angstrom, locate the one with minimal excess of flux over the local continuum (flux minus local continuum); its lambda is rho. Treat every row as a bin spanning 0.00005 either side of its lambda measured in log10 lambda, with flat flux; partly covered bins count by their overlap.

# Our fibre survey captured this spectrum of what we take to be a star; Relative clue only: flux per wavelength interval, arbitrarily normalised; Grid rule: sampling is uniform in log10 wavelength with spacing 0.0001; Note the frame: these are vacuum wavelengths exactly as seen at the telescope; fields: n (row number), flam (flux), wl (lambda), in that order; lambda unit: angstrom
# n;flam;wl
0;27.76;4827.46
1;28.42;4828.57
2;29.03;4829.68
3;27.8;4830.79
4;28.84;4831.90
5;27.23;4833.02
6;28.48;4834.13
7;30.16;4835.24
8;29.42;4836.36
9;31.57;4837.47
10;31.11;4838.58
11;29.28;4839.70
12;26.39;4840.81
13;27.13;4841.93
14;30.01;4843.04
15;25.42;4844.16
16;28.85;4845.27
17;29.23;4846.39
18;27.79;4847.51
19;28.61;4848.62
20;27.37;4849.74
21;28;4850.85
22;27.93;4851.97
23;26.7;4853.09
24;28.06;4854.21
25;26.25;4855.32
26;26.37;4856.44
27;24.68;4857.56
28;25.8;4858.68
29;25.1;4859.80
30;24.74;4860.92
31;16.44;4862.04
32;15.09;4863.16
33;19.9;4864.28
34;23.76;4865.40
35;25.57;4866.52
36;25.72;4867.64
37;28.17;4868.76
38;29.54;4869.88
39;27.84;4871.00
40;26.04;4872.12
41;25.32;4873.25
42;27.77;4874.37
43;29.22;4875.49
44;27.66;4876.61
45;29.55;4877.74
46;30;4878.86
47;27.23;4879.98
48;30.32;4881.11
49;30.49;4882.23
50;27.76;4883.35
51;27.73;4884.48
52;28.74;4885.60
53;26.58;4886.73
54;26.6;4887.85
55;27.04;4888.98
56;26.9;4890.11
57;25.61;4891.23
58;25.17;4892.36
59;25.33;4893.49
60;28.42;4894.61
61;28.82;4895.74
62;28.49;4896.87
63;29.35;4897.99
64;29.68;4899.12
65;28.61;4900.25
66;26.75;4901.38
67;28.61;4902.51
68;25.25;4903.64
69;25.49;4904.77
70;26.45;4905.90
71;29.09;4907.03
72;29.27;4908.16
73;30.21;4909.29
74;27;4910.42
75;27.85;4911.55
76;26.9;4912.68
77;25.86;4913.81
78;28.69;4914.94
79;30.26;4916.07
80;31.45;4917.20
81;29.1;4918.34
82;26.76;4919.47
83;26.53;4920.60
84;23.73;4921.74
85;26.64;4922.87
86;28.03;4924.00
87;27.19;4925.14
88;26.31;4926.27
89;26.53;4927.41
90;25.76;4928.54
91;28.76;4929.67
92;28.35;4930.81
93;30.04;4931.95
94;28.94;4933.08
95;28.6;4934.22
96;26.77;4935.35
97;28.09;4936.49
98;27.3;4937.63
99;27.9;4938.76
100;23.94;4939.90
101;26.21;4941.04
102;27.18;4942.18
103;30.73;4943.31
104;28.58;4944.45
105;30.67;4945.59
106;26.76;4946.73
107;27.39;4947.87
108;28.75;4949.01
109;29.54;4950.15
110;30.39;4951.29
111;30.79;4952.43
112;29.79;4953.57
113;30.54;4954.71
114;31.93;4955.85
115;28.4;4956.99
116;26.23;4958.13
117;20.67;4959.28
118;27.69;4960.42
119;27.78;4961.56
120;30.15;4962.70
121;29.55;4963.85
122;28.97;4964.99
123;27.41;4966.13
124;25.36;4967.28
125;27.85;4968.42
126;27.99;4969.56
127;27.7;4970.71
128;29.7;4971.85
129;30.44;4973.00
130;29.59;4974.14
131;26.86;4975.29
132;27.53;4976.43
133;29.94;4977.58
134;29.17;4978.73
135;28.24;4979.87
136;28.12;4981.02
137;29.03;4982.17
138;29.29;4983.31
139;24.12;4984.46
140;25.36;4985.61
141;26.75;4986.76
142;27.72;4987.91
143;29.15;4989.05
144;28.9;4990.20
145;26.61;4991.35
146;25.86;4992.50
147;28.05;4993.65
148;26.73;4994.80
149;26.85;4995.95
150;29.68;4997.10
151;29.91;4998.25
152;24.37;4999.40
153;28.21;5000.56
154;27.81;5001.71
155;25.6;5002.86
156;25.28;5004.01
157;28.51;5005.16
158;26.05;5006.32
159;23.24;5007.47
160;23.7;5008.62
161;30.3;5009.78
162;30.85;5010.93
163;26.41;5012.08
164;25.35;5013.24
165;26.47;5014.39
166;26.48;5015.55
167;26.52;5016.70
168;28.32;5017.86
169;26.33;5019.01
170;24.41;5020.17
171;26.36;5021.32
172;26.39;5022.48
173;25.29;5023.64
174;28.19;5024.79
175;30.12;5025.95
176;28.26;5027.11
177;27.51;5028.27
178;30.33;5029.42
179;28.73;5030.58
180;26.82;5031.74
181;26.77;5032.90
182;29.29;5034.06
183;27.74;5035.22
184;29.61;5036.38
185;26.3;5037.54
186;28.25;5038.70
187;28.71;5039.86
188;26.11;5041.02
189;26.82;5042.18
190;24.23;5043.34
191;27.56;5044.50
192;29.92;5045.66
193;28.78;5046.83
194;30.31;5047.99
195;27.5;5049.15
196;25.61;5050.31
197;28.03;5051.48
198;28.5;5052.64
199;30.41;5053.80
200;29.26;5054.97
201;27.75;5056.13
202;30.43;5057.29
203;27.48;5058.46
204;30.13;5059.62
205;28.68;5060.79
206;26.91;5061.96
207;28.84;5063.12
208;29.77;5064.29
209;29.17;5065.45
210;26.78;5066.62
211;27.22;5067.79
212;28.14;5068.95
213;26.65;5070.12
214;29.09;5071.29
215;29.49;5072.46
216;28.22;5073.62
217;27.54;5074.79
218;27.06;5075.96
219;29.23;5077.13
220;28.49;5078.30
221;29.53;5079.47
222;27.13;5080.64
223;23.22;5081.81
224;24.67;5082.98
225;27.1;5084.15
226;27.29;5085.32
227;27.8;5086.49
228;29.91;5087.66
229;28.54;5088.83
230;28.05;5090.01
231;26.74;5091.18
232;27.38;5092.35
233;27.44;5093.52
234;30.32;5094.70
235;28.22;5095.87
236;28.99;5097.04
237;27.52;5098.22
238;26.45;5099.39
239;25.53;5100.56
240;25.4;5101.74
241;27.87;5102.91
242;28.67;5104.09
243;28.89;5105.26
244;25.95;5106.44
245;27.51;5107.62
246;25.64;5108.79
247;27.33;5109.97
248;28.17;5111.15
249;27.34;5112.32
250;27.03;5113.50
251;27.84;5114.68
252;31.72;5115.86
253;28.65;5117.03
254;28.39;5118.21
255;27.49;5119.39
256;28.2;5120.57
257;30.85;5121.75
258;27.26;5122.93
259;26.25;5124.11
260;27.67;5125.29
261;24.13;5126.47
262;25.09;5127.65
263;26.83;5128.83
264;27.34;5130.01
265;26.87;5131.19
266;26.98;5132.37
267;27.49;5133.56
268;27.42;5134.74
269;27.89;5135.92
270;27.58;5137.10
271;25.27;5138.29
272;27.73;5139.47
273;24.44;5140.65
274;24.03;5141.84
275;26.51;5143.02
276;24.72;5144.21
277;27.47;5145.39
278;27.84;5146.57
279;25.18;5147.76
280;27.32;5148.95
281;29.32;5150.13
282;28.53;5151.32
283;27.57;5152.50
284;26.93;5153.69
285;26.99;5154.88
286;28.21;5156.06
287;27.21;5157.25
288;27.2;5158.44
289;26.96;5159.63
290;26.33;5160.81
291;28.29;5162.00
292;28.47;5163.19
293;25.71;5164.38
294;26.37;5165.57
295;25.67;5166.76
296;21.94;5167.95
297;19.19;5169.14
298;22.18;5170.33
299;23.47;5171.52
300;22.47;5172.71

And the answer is 5081.81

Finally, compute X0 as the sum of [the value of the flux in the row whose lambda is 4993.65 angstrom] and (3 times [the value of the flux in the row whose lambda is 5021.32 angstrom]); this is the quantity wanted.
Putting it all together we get 107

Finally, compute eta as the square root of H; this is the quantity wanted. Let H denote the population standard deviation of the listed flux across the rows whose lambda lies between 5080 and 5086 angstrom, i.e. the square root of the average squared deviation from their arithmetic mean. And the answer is 1.28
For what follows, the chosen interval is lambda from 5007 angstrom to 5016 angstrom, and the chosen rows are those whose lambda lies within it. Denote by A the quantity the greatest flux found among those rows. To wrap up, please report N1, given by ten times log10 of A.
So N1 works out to 14.9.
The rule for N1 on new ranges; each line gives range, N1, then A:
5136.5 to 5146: 14.4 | 27.73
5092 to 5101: 14.8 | 30.32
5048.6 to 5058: 14.8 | 30.43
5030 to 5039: 14.7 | 29.61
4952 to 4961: 15.0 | 31.93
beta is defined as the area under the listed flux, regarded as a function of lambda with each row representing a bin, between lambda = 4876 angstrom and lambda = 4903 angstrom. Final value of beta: 755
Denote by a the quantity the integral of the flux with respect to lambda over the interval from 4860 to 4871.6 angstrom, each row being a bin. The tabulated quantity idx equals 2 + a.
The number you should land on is 277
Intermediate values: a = 275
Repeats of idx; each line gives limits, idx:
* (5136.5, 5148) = 302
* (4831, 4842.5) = 335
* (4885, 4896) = 298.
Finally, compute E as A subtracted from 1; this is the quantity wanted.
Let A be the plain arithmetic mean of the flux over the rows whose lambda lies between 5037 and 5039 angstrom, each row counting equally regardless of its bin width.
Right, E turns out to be -26.3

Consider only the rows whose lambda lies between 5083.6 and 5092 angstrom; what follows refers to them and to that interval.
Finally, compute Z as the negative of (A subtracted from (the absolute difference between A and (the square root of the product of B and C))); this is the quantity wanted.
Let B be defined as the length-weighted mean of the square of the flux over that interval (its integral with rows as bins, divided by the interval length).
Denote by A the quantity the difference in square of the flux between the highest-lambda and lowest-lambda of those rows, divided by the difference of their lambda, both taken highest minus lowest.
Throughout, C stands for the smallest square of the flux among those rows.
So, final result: -752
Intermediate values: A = -3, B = 780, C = 715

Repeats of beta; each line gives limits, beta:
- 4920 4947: 742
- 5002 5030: 754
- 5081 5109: 765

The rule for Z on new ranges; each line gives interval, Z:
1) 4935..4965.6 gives -578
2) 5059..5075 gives -776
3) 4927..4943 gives -655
